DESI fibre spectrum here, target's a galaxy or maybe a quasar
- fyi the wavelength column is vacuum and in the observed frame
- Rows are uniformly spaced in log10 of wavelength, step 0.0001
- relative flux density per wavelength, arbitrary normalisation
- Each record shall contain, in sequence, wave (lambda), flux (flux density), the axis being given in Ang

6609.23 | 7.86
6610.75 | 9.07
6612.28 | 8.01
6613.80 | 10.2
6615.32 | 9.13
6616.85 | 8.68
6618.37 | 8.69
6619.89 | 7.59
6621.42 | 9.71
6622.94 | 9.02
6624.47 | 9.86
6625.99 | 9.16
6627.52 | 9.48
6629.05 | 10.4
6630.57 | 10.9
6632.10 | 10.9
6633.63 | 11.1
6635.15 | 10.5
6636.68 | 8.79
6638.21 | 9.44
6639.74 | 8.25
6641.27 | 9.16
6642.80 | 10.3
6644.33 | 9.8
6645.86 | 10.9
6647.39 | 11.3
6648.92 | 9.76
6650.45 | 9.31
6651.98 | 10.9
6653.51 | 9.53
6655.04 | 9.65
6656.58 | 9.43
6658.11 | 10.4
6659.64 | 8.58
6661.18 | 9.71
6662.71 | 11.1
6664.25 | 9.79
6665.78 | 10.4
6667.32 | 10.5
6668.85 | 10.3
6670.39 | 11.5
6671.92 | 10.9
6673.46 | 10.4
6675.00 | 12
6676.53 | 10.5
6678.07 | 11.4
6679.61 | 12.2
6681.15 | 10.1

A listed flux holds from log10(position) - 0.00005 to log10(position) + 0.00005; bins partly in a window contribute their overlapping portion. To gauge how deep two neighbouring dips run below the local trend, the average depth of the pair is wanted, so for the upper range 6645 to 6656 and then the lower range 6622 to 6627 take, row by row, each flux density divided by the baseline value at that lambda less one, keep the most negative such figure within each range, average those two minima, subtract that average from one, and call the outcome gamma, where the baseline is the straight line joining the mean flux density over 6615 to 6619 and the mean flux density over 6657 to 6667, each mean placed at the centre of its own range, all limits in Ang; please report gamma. 1.02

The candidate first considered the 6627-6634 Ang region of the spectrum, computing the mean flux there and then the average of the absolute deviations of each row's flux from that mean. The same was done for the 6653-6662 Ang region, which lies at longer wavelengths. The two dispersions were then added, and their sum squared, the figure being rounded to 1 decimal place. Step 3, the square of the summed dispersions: 0.7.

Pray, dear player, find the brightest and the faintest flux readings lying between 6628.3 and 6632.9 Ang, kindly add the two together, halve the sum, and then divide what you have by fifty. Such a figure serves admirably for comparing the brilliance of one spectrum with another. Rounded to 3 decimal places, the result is 0.213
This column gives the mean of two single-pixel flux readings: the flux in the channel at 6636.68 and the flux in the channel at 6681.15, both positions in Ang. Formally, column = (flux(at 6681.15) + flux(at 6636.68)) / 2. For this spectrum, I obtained 9.4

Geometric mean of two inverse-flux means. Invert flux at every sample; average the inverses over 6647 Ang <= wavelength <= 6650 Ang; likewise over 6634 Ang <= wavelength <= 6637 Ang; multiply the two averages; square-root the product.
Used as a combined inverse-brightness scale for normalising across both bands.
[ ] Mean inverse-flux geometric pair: 0.100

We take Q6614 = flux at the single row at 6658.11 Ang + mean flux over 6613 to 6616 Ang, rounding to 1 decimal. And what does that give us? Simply 20.1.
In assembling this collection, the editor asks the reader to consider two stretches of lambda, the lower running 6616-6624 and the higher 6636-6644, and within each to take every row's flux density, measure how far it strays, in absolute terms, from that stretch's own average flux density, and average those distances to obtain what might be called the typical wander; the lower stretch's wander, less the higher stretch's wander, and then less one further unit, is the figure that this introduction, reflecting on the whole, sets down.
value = -1.04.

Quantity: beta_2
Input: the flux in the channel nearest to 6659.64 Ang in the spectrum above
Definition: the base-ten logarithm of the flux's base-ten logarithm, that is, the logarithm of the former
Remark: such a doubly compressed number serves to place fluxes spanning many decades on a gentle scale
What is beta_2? -0.030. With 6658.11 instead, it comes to 0.007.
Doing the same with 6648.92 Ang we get -0.005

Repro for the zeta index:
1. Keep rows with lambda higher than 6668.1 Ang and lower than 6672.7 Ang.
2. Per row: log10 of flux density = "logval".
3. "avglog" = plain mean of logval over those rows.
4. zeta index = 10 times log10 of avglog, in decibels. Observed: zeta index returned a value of 0.16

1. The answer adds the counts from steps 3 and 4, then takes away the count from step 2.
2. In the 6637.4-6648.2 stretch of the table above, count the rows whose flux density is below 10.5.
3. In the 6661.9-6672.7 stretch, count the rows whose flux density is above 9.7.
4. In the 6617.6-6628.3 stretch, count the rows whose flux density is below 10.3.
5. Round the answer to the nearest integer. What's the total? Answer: 9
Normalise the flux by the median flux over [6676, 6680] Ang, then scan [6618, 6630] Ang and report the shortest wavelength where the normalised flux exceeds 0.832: 6621.42 Ang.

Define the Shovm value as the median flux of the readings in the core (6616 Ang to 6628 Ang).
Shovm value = 9.1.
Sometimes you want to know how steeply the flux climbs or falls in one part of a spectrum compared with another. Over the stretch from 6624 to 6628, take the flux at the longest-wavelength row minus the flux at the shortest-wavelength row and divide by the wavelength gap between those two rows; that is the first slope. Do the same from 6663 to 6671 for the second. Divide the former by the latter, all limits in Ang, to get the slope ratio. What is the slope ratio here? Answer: -0.4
